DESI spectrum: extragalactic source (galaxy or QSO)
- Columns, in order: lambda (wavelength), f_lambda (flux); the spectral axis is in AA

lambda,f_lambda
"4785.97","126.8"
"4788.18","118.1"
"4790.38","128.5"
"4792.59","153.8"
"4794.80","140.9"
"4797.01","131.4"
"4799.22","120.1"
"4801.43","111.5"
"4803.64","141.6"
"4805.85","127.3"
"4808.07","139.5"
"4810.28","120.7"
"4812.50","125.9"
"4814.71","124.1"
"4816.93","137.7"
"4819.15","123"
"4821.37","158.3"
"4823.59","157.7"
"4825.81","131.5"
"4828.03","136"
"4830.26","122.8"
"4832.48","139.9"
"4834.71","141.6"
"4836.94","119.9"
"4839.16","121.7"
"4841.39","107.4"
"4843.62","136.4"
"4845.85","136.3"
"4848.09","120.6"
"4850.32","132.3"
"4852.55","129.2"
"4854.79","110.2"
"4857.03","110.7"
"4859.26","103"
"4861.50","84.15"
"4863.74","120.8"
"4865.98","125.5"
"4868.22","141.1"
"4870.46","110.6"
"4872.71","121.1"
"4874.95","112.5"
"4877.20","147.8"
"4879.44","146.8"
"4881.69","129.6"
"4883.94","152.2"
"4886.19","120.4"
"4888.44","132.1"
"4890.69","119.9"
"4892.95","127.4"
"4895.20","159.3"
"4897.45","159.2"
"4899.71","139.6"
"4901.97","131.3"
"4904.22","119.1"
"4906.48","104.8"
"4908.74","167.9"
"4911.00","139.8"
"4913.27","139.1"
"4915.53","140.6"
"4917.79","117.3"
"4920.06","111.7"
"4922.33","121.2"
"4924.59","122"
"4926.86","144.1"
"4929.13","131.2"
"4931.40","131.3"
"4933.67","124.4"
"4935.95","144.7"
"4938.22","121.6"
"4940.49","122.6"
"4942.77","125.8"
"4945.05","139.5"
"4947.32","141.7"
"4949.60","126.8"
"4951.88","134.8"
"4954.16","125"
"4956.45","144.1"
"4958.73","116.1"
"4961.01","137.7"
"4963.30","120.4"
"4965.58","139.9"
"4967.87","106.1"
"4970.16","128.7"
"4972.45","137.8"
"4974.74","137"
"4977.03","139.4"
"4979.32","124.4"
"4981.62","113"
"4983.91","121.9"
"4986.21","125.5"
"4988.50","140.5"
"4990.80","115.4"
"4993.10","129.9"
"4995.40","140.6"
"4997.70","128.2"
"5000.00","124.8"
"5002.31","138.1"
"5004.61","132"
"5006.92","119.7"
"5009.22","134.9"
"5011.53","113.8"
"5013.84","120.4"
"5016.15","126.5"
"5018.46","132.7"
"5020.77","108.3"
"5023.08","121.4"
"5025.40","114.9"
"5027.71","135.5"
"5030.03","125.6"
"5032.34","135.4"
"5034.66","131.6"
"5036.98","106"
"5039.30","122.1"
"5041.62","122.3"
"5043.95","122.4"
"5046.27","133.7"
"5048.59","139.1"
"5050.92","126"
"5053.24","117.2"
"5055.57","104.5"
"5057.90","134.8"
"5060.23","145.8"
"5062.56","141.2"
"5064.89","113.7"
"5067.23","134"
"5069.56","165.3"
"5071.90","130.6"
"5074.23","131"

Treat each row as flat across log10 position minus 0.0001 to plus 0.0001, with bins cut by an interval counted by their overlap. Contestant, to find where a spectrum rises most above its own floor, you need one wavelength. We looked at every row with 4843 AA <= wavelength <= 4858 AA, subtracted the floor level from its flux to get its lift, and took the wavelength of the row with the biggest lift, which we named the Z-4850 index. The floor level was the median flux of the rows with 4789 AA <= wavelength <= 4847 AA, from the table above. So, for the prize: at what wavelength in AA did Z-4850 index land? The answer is 4843.62 AA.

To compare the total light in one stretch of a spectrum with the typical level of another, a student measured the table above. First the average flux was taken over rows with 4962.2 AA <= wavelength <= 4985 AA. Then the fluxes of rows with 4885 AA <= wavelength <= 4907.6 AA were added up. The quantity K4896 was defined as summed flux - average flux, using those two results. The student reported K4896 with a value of 1186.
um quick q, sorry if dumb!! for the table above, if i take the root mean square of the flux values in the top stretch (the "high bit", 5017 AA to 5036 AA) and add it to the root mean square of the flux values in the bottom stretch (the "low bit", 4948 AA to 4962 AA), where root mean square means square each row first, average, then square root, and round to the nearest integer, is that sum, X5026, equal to 257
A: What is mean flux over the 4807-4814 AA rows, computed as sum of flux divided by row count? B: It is 129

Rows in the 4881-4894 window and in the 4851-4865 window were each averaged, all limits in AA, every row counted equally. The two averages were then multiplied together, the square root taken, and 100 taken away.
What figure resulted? 20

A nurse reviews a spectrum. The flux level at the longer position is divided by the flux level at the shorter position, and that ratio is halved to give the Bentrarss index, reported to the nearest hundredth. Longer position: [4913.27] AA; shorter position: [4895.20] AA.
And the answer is 0.44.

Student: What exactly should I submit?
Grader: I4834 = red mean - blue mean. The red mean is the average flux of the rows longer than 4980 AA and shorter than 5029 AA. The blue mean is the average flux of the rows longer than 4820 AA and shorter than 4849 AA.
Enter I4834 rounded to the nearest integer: -7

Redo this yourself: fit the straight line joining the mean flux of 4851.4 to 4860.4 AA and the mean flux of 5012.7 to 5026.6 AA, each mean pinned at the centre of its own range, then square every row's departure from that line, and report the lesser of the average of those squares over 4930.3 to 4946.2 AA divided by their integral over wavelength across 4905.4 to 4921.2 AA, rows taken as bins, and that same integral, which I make 0.023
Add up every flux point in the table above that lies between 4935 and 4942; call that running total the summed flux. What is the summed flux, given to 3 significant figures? 389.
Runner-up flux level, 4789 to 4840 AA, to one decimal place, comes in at 157.7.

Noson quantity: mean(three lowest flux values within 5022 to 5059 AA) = 108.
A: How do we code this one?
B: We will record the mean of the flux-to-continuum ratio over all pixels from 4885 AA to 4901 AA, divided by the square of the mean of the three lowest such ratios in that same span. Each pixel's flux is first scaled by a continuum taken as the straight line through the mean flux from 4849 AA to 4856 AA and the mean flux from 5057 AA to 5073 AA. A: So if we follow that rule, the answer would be 1.15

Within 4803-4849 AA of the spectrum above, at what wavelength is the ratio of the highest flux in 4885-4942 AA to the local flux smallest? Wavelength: 4821.37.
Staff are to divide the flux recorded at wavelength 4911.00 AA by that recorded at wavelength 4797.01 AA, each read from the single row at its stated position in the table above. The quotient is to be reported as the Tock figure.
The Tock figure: 1.06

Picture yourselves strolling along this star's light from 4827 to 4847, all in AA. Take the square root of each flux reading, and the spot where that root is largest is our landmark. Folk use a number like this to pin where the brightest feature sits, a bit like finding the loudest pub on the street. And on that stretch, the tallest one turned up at 4834.71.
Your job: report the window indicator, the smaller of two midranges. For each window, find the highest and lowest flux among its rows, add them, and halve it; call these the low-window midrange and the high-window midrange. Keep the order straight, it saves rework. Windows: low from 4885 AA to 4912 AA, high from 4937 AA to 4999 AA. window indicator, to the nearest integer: 125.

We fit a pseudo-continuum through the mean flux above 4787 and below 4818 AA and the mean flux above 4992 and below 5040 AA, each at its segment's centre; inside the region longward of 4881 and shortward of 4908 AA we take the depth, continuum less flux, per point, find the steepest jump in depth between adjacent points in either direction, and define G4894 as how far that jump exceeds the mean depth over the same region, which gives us 37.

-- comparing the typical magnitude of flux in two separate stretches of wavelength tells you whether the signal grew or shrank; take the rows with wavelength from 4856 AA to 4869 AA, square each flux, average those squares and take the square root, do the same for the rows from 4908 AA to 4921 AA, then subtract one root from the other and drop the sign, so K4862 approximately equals 21.7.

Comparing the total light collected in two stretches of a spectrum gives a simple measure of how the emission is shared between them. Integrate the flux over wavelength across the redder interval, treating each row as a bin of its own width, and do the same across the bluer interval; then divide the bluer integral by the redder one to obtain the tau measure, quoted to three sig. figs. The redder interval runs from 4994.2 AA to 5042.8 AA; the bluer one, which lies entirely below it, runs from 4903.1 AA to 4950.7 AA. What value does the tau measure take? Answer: 1.02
